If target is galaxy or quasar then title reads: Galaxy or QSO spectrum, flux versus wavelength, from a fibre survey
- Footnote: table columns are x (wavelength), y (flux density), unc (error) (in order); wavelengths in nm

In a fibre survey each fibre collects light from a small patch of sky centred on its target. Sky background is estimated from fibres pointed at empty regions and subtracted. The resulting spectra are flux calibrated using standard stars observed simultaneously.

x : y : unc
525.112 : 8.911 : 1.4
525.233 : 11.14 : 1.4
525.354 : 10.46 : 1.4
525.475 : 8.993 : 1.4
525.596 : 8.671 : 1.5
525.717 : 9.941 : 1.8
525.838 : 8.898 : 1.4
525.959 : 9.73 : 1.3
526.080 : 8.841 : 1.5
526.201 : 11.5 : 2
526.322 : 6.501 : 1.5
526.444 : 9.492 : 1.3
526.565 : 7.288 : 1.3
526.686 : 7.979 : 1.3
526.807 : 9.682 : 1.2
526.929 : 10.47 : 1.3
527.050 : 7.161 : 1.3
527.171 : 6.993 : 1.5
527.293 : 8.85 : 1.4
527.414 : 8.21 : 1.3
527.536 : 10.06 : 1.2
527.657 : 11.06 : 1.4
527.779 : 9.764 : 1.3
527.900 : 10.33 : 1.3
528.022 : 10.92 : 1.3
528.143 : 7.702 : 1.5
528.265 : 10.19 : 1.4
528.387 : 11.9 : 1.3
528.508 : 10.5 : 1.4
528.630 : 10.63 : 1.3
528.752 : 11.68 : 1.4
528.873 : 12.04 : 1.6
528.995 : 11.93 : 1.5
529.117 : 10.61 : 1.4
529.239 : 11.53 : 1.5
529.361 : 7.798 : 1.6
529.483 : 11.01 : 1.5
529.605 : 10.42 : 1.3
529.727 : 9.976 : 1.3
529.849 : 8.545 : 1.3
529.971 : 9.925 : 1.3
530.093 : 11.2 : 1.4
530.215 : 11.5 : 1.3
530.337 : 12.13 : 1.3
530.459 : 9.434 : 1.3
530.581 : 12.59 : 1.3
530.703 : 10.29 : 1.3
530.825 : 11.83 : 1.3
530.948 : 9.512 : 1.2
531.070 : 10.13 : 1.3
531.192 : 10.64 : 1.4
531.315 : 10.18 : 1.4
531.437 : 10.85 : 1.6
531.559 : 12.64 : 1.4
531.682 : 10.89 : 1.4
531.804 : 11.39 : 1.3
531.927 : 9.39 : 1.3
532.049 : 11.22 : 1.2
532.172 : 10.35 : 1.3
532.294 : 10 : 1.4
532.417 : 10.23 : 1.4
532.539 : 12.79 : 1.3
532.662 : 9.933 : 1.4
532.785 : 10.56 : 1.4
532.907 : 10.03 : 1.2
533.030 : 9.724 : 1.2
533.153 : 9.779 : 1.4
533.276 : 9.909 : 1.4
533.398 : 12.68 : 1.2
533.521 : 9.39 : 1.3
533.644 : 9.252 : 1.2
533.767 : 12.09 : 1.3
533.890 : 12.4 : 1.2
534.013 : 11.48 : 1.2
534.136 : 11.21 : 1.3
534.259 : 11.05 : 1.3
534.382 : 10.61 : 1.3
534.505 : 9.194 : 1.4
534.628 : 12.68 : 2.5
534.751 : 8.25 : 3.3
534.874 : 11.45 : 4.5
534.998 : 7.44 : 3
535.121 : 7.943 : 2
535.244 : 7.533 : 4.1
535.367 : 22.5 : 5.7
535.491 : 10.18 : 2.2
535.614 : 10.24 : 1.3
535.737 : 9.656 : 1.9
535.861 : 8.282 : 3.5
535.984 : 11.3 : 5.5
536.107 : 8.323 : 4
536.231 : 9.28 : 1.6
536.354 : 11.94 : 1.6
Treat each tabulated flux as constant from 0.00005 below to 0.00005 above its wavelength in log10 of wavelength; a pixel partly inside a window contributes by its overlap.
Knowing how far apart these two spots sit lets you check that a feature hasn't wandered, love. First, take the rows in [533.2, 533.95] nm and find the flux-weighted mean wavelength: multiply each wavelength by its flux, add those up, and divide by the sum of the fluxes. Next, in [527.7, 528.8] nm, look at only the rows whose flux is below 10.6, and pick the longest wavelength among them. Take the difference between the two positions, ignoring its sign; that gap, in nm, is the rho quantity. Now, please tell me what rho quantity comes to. 5.08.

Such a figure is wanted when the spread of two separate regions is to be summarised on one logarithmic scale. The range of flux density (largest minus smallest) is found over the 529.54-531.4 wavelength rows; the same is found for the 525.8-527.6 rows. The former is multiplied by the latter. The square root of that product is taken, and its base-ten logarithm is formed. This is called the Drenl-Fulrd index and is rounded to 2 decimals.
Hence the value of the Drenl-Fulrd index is 0.65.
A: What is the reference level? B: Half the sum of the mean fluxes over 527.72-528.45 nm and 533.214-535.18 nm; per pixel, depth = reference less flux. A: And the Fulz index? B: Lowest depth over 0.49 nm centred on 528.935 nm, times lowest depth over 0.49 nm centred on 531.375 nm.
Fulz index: 4.1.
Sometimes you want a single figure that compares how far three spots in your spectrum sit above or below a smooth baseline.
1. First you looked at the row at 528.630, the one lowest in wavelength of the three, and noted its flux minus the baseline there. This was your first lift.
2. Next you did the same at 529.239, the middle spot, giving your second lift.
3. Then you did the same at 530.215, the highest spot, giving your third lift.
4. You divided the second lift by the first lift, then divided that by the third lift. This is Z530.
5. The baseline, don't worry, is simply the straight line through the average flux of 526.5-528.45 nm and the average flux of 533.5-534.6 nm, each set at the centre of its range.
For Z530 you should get 1.1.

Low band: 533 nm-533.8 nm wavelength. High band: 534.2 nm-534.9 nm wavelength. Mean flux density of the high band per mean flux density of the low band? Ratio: 1.01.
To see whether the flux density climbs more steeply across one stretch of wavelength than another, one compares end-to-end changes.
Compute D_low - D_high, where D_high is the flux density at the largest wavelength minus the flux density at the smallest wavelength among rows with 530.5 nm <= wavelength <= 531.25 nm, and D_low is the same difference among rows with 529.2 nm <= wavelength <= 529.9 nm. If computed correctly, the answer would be -1.0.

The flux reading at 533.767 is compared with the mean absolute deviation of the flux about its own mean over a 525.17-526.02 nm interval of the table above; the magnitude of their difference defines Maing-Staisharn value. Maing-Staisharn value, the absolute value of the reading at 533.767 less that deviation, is 11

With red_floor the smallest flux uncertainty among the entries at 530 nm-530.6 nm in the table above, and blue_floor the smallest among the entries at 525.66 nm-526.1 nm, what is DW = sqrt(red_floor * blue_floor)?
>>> 1.30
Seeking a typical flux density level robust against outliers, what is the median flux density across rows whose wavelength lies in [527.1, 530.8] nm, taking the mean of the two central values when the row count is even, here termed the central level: 10.5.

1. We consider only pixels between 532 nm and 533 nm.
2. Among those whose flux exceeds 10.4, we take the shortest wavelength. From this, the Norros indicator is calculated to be 532.049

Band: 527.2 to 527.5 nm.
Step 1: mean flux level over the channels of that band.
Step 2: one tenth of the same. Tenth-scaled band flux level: 0.85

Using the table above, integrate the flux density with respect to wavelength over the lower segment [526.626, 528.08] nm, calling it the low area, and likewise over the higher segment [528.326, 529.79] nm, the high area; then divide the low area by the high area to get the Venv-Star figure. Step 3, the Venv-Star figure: 0.85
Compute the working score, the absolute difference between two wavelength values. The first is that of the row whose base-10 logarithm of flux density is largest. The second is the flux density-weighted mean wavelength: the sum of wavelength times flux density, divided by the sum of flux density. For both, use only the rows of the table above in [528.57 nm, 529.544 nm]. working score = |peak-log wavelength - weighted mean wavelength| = 0.17 nm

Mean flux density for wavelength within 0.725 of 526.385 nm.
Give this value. 9.0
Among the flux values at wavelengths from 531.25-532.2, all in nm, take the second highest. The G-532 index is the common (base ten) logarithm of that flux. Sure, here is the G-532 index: 1.06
